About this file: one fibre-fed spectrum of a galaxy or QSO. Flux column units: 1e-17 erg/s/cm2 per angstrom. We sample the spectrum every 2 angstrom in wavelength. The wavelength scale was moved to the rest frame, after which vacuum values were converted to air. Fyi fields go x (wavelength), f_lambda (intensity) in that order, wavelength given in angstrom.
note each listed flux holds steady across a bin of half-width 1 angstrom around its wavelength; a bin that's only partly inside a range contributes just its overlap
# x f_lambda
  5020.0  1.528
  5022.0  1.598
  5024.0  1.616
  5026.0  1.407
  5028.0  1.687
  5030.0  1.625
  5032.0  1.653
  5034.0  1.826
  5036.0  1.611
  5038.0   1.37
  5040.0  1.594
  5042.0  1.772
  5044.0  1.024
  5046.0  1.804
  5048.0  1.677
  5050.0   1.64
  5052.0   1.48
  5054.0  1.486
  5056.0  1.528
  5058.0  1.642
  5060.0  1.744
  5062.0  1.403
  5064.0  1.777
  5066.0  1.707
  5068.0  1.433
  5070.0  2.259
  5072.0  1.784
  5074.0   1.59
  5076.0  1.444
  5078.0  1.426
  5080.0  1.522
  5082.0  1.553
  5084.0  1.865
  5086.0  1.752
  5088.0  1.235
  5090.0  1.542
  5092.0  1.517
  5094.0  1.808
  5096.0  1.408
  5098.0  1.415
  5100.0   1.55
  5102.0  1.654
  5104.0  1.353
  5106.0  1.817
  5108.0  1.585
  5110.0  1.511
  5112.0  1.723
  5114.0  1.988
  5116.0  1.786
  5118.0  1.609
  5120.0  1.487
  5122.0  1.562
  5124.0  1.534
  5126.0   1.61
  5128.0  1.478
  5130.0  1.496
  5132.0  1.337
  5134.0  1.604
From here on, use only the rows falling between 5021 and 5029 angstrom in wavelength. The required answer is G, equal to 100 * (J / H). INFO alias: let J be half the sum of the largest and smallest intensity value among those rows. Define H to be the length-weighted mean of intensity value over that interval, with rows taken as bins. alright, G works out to 98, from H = 1.58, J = 1.55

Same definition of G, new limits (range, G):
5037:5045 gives 97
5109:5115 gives 101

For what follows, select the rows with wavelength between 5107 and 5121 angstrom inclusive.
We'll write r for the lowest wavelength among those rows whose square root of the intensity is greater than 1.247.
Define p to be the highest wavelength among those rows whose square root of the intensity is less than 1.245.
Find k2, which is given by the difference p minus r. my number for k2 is 12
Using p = 5120.0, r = 5108.0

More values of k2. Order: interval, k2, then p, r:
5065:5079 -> 12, 5078.0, 5066.0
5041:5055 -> 12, 5054.0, 5042.0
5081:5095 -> 8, 5092.0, 5084.0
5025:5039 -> 10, 5038.0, 5028.0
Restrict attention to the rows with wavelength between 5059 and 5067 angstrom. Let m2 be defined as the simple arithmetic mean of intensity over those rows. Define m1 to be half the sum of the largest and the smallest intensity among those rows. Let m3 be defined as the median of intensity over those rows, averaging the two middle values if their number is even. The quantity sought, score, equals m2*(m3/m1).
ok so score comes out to 1.80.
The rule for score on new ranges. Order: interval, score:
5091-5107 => 1.51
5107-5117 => 1.69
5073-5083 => 1.52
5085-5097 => 1.55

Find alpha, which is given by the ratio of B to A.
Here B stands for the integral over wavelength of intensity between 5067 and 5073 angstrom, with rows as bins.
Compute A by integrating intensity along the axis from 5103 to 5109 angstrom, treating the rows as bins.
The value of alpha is 1.15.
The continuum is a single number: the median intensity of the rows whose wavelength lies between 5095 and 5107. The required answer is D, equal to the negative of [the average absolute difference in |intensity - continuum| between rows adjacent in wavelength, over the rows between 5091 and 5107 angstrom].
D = -0.13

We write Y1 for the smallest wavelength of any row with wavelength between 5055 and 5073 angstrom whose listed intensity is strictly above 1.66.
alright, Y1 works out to 5060.0 angstrom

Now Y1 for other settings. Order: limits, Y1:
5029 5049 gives 5034.0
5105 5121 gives 5106.0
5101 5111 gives 5106.0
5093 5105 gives 5094.0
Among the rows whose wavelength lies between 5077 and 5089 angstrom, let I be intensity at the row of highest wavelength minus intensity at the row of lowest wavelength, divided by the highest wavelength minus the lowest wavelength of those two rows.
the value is -0.02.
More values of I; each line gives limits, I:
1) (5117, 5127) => 0.00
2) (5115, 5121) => -0.07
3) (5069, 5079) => -0.10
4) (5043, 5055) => 0.05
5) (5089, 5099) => -0.02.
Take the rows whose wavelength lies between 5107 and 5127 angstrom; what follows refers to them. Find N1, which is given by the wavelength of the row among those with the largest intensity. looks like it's 5114.0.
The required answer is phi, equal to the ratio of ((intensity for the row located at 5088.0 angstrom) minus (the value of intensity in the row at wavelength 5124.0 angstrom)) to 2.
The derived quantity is -0.15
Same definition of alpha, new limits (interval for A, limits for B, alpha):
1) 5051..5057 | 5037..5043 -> 1.05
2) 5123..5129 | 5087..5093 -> 0.93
